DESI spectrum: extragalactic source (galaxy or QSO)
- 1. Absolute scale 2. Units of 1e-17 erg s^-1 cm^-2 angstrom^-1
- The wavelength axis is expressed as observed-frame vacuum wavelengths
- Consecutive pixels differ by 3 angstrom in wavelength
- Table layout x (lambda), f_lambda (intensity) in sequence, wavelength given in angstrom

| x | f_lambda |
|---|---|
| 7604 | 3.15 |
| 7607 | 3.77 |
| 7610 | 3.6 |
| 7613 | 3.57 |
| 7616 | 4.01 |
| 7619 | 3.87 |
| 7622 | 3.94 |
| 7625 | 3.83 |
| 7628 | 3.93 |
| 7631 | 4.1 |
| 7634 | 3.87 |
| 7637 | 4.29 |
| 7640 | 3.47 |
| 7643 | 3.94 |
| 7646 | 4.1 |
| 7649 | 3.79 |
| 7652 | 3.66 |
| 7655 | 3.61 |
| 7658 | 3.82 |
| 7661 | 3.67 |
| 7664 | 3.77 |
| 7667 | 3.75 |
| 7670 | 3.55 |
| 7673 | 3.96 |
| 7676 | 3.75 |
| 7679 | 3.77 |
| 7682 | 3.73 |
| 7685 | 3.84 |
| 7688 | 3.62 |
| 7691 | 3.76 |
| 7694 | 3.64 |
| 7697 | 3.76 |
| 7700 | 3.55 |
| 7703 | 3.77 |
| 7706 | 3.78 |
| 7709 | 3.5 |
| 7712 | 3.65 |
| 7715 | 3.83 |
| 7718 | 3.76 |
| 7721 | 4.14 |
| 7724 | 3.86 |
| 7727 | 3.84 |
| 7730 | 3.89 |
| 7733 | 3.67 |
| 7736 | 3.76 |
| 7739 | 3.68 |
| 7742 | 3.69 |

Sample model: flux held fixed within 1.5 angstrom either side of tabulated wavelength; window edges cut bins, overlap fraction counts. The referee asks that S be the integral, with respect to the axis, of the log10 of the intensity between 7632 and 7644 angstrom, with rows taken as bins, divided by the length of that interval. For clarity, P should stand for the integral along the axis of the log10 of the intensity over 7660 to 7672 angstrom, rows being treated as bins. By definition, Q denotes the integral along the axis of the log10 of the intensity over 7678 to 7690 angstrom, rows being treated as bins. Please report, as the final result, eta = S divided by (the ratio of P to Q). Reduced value 0.595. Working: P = 6.81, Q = 6.87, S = 0.590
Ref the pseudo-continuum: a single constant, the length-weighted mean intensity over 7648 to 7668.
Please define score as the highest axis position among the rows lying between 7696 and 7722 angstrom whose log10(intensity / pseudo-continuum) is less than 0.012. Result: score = 7718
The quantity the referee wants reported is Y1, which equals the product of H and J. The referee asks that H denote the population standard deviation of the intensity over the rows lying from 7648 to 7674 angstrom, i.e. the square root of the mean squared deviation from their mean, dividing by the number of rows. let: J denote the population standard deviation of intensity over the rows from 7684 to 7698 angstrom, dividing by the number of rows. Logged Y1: 0.0096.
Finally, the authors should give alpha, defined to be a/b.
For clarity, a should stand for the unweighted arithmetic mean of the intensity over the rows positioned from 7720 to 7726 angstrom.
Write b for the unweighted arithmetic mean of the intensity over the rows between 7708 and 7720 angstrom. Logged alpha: 1.09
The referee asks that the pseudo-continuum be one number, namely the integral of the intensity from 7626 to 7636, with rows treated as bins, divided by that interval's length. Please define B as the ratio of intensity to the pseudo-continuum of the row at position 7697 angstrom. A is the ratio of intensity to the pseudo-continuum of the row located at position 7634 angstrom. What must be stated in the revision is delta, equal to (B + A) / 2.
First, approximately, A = 0.97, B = 0.95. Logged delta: 0.96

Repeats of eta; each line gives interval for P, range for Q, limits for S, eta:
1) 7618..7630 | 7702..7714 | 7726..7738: 0.552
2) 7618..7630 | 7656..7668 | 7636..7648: 0.575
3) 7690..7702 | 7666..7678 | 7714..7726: 0.600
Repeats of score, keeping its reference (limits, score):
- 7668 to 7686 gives 7682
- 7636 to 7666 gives 7664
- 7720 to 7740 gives 7739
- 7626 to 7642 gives 7640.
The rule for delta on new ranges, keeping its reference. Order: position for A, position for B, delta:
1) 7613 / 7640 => 0.89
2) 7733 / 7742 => 0.93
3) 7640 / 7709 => 0.88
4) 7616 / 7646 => 1.02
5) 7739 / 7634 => 0.95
